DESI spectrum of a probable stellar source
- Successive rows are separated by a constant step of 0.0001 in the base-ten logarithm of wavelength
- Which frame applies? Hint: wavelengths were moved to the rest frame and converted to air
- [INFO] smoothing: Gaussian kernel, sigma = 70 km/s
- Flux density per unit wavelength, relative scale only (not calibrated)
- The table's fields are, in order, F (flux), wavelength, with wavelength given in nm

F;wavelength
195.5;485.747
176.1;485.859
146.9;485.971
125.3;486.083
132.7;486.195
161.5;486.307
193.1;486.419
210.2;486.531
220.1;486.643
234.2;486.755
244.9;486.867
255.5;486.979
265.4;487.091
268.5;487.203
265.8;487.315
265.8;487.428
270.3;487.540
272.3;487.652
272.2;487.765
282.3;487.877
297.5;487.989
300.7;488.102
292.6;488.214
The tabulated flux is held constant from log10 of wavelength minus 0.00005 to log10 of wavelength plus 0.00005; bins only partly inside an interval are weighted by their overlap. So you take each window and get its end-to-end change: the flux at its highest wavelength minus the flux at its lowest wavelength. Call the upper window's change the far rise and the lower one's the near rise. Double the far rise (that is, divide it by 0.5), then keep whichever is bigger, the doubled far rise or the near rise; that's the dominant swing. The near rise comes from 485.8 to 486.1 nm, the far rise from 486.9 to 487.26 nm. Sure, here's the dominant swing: 26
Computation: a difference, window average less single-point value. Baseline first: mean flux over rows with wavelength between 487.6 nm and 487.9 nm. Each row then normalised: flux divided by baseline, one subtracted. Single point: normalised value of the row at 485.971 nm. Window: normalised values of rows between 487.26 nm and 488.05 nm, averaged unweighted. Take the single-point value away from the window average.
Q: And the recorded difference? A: 0.47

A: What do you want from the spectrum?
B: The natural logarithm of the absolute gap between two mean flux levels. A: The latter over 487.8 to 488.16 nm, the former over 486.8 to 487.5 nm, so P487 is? 3.5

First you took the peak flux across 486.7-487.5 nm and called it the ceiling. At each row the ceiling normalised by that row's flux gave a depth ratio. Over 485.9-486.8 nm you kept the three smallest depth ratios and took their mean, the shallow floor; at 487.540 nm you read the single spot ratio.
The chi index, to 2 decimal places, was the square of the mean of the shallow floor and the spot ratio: 1.22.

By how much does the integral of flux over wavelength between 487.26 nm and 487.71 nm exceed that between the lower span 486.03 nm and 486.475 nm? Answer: 52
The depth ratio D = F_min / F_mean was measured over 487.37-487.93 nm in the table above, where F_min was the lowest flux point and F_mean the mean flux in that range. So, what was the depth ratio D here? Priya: 0.98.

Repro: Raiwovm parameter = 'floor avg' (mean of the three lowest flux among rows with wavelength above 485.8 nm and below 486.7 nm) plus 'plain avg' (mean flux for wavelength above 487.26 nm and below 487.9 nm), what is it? 406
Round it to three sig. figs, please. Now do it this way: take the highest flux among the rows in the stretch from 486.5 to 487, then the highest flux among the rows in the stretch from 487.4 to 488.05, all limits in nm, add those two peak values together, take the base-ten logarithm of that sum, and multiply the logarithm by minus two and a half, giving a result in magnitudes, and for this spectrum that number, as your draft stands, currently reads -6.86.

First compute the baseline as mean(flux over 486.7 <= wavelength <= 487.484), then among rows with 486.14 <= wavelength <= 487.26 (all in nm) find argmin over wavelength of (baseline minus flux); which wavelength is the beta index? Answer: 487.203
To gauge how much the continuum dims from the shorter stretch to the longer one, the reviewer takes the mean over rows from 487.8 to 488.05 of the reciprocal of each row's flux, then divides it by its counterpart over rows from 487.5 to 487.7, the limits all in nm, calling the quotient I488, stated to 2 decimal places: 0.94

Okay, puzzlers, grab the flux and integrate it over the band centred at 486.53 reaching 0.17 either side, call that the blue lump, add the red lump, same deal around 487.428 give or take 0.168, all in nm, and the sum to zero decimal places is 160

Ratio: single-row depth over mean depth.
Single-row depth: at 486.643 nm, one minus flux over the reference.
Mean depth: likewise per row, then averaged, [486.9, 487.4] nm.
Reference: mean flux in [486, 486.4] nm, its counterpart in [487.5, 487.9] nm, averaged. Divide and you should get 0.2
